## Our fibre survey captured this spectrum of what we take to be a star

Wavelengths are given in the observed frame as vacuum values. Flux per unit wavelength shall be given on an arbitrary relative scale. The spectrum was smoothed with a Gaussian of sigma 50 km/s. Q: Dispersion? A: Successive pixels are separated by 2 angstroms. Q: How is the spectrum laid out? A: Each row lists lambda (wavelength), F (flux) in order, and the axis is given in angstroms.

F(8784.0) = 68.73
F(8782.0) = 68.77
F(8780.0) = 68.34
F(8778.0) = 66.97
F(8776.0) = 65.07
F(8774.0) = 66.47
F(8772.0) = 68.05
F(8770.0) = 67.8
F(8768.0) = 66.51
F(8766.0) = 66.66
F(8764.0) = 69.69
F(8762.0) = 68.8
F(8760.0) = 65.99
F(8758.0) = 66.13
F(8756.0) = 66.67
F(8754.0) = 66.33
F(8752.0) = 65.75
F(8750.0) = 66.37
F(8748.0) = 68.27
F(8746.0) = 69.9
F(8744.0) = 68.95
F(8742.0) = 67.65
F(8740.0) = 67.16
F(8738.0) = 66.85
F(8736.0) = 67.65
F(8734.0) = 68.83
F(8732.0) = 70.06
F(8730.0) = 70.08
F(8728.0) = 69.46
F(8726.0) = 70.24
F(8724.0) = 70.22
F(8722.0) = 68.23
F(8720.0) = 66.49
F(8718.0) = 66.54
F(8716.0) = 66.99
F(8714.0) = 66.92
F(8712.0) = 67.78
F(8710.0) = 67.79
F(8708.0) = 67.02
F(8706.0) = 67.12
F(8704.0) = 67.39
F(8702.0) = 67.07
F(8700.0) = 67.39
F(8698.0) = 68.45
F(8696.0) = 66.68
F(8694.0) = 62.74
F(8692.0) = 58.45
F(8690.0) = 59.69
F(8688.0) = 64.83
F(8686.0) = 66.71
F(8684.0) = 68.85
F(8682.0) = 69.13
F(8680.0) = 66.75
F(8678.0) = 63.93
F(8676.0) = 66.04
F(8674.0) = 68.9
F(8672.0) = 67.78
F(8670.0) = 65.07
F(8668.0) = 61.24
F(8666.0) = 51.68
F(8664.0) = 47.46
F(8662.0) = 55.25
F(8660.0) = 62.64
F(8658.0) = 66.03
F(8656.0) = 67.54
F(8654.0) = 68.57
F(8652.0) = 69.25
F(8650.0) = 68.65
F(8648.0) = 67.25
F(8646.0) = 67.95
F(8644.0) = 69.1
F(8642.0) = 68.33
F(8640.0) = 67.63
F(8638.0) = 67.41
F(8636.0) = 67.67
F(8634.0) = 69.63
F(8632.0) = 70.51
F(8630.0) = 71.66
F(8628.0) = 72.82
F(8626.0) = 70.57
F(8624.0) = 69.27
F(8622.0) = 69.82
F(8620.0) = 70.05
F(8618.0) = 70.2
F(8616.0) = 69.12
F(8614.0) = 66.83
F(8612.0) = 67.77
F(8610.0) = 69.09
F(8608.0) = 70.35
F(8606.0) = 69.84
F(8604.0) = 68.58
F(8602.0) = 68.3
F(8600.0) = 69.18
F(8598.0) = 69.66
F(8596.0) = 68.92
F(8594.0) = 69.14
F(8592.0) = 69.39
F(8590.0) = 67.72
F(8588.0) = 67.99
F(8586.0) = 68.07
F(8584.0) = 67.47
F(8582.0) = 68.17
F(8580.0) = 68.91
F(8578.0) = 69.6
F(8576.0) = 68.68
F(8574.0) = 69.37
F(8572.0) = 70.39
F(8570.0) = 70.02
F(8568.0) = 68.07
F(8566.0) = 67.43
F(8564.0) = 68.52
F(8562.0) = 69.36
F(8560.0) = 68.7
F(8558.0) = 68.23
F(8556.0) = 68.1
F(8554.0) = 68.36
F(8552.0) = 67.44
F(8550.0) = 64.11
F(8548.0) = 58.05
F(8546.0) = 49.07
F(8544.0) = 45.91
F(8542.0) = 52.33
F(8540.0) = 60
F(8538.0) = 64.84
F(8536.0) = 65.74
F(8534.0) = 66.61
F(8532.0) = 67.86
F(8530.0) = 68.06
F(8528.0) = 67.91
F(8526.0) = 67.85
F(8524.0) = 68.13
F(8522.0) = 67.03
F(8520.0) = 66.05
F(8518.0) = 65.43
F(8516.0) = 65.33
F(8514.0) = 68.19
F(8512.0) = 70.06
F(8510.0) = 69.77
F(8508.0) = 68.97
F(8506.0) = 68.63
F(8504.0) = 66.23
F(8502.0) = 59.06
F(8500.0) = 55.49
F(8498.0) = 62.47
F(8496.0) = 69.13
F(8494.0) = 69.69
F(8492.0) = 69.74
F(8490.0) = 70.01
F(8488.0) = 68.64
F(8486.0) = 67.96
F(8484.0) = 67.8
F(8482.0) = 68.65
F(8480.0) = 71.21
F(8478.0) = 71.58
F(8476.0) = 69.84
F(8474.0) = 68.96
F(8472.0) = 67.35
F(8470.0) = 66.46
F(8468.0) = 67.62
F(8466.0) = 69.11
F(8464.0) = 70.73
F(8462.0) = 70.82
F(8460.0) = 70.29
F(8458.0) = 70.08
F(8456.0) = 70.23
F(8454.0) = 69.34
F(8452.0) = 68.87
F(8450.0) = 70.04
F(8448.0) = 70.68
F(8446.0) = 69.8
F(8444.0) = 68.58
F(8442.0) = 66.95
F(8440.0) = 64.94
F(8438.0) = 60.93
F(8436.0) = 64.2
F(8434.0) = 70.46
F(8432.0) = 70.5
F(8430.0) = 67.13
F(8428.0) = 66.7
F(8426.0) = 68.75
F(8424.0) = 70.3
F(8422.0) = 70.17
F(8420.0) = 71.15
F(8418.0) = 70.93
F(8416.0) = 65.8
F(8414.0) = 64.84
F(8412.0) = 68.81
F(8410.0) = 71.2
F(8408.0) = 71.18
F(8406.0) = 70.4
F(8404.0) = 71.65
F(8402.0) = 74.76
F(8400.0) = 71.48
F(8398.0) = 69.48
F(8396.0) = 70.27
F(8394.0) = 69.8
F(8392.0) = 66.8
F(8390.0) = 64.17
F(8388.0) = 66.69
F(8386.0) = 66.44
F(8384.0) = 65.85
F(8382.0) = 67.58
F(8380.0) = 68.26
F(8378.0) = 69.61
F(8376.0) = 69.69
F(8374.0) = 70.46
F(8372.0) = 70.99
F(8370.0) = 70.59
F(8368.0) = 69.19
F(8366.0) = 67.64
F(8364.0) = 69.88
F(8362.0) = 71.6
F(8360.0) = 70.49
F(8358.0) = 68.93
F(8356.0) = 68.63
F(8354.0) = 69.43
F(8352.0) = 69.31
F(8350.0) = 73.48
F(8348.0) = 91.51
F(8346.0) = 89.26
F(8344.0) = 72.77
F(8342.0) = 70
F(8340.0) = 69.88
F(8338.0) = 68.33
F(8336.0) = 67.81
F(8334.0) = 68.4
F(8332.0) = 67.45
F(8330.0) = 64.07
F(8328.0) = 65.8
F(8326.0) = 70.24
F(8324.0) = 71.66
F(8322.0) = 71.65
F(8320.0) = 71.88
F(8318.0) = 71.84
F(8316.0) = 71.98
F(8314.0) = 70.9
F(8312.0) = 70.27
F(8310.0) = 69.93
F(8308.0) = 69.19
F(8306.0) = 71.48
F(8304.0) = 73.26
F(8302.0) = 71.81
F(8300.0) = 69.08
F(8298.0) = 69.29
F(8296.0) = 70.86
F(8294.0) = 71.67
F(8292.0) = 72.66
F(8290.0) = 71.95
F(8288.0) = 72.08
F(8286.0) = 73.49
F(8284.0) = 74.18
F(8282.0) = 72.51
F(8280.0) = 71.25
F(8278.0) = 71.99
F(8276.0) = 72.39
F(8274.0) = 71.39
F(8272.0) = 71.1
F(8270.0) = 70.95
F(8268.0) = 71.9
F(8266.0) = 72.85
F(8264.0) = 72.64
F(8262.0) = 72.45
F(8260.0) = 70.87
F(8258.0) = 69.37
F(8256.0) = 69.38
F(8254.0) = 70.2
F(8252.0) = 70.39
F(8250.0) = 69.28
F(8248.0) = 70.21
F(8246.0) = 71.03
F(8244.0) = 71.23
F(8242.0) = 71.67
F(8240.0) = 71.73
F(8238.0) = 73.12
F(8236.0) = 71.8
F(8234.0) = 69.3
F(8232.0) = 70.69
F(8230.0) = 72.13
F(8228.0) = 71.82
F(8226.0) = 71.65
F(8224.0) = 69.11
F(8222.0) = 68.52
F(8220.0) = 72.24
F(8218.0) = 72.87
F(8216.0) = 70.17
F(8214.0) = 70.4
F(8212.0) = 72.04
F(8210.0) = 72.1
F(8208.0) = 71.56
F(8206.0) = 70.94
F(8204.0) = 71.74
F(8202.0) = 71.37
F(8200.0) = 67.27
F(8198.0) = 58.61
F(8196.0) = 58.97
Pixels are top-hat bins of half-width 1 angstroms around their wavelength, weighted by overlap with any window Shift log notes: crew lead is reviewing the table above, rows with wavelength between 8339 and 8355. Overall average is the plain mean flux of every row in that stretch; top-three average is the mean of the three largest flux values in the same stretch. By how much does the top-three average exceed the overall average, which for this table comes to 9.0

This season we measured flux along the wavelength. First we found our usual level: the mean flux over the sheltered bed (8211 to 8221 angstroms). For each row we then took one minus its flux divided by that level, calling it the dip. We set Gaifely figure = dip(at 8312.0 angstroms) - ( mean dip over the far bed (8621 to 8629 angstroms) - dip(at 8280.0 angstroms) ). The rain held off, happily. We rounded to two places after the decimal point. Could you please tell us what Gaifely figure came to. 0.01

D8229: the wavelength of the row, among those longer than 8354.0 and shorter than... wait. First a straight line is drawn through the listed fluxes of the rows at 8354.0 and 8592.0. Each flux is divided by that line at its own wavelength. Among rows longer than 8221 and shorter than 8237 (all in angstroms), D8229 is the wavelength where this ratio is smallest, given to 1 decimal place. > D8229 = 8222.0 angstroms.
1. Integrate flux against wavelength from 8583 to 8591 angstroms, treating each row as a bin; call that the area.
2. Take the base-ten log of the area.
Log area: 2.734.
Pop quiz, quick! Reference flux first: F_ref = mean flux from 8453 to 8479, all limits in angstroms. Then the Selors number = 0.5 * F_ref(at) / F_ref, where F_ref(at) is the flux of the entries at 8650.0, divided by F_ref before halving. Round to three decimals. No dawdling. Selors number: 0.494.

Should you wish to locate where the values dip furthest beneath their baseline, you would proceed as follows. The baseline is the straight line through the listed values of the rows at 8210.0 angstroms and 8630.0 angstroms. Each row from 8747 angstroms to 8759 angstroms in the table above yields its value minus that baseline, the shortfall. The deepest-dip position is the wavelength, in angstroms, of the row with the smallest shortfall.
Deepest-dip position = 8752.0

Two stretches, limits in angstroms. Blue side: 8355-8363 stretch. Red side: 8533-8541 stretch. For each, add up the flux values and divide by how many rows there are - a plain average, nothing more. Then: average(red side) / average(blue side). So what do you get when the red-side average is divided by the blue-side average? 0.920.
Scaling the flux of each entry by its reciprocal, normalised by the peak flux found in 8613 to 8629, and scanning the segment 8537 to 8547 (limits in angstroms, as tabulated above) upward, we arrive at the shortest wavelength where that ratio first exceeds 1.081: 8538.0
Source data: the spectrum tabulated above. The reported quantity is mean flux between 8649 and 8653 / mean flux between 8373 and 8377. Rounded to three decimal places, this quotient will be 0.984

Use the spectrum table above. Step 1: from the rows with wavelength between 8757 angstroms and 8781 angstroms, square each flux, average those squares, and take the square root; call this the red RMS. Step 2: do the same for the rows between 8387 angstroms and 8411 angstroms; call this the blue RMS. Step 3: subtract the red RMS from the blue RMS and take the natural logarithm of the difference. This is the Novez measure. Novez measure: 1.0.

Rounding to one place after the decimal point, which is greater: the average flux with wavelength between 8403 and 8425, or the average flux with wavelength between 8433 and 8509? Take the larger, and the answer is 69.7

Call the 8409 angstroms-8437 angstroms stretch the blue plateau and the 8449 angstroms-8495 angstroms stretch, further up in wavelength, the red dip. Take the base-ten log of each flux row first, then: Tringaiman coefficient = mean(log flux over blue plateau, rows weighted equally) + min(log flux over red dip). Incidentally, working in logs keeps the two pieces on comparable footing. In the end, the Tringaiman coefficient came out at 3.66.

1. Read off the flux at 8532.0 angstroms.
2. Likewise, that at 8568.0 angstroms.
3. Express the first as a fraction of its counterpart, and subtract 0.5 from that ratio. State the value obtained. 0.50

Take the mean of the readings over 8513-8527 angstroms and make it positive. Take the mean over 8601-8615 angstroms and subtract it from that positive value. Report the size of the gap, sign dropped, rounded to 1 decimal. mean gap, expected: 1.8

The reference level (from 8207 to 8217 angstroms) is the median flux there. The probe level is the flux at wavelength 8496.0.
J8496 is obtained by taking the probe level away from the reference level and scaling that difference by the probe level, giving 0.035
